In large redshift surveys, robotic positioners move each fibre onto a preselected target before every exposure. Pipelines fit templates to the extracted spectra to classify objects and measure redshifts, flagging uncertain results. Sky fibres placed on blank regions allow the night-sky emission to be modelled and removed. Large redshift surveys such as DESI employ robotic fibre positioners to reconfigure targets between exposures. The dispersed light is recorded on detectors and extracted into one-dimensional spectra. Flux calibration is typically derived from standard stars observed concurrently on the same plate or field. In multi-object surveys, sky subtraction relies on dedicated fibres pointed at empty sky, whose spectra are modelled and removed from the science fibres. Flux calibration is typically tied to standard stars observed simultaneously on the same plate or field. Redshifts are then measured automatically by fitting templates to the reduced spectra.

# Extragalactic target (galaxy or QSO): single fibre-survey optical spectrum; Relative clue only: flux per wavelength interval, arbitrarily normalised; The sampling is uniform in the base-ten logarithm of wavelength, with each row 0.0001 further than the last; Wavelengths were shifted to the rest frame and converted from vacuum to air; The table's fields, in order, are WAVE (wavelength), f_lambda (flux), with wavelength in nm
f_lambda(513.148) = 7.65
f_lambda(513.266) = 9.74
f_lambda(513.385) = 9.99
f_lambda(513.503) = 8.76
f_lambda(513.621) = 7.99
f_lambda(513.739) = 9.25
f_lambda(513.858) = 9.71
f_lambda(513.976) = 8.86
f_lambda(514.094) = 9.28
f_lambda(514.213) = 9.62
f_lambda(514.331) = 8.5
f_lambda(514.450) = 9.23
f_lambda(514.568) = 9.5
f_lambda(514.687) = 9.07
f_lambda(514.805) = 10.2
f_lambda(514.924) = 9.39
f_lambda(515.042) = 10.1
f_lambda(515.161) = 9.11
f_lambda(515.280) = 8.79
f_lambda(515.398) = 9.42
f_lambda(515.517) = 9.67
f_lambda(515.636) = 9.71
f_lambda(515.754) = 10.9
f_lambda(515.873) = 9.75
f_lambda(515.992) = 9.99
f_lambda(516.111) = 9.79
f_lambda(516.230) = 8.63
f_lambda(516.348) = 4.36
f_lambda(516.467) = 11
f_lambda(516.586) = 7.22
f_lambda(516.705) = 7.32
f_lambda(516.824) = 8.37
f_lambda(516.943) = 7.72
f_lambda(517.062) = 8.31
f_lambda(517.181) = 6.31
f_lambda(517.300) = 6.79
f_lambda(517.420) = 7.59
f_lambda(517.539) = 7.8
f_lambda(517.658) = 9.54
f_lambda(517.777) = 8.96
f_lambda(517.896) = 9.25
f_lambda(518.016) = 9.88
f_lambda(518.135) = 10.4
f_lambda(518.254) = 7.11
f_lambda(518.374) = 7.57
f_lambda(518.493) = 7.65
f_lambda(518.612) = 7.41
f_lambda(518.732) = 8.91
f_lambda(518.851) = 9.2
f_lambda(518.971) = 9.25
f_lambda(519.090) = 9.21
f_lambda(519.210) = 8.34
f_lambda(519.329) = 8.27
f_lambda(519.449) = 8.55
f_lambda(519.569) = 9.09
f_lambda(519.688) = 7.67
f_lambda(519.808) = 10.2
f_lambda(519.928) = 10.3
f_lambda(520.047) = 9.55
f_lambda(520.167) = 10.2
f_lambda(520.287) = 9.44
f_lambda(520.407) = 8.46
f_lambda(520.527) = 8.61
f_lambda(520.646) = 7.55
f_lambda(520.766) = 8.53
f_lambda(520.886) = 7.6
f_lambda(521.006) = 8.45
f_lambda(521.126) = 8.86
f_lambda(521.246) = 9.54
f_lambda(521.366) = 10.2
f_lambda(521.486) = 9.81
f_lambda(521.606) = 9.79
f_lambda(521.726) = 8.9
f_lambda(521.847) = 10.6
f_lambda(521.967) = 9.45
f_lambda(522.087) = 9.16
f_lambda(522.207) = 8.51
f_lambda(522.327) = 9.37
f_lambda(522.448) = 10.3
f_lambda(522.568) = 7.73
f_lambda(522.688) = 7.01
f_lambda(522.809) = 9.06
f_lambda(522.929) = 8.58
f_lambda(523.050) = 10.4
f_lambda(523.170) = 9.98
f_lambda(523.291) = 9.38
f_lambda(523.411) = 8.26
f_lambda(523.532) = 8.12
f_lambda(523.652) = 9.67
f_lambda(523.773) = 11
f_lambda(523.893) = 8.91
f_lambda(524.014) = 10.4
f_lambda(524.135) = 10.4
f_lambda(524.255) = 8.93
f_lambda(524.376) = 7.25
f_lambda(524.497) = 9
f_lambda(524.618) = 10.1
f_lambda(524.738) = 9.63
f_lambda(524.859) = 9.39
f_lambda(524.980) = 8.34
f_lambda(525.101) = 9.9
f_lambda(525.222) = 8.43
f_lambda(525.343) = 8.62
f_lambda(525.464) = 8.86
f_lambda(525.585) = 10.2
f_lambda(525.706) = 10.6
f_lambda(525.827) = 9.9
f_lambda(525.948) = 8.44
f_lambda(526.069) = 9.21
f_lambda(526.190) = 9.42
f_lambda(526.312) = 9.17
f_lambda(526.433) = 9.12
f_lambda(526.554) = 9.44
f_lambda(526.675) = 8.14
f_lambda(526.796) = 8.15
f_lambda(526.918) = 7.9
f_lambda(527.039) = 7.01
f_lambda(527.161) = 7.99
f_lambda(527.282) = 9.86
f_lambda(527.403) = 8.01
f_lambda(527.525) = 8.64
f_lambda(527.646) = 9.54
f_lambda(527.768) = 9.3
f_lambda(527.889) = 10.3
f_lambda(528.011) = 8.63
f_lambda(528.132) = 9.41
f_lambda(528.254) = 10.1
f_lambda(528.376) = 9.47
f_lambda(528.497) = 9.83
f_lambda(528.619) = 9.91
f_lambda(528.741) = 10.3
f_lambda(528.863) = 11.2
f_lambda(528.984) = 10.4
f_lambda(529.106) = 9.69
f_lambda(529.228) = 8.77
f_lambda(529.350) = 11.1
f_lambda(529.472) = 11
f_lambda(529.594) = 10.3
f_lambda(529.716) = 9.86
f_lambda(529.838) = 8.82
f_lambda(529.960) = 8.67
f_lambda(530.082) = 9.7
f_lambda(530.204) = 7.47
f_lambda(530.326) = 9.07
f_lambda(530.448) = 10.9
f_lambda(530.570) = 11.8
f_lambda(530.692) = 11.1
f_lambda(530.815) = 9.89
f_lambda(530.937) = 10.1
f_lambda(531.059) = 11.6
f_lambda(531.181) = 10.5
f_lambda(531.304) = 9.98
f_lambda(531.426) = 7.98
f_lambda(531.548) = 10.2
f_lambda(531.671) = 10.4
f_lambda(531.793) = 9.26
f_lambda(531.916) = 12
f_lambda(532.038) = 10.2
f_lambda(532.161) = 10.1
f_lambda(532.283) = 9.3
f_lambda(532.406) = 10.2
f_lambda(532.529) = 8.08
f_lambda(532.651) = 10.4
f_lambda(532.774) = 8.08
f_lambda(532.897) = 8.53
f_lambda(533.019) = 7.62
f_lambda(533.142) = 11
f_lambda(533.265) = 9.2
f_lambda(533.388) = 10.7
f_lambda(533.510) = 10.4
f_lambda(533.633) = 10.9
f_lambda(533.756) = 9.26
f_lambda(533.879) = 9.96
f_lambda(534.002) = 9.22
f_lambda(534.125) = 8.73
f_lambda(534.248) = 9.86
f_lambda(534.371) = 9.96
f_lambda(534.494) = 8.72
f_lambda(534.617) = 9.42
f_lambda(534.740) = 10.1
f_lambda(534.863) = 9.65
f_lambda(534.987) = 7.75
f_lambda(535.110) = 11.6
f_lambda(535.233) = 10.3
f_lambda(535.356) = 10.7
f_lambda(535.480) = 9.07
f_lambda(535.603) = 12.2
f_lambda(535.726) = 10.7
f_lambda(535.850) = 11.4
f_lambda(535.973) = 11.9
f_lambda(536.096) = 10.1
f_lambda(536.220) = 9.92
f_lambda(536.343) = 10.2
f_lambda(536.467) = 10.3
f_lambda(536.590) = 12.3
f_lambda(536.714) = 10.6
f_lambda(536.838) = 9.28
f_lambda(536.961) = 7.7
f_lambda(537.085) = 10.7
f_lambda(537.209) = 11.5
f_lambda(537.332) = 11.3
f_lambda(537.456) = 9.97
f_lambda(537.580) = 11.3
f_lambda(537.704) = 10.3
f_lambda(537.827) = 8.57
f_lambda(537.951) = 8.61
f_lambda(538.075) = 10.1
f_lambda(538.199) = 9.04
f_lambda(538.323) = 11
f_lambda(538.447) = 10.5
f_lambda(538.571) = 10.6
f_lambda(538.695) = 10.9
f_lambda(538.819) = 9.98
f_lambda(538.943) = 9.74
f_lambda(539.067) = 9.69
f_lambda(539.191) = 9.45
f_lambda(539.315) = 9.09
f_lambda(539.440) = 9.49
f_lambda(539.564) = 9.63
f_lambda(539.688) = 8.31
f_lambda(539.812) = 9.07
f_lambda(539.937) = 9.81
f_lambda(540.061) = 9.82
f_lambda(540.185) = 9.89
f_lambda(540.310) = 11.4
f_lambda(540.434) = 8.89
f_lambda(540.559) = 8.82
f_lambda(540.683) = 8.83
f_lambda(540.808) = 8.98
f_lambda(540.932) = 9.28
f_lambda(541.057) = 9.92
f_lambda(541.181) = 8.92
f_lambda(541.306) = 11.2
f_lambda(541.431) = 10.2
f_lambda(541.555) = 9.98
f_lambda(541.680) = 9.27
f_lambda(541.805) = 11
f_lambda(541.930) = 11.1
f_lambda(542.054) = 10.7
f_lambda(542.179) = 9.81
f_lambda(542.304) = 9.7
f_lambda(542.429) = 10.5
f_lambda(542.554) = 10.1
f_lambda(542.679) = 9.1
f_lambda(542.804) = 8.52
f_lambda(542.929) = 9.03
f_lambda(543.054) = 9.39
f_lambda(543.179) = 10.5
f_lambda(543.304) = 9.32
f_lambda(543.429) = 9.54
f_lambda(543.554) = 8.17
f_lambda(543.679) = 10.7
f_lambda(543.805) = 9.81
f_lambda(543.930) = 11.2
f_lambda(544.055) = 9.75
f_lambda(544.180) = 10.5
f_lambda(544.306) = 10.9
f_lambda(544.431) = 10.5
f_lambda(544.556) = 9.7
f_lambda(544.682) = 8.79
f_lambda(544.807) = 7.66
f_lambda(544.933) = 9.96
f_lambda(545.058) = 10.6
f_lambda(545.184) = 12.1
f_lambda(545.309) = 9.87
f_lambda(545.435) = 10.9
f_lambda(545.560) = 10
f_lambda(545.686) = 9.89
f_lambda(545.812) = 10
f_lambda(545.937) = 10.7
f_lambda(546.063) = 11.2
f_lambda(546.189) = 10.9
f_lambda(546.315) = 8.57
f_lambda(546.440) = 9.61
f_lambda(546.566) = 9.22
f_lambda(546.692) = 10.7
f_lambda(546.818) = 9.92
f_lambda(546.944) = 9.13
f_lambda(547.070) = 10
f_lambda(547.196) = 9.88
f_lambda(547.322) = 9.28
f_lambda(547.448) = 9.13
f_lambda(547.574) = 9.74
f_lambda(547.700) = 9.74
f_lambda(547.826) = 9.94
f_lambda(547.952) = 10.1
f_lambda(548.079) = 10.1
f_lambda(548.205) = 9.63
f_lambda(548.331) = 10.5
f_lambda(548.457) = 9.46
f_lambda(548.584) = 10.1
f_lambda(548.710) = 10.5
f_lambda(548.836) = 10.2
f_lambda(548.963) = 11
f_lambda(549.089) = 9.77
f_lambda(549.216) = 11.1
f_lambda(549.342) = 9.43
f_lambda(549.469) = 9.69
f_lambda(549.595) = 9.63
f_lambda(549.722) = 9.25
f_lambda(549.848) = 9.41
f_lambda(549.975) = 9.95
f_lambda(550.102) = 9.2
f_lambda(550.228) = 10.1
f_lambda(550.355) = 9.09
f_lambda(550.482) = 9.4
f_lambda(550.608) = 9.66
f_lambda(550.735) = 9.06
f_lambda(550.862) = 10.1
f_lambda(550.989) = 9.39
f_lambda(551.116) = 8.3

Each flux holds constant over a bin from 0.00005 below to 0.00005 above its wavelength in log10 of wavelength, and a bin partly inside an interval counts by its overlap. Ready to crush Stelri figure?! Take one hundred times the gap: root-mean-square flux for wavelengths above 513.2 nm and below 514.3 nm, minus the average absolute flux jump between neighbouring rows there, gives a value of 857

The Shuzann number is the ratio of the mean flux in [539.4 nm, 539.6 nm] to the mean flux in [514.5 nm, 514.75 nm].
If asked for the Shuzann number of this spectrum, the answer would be 1.03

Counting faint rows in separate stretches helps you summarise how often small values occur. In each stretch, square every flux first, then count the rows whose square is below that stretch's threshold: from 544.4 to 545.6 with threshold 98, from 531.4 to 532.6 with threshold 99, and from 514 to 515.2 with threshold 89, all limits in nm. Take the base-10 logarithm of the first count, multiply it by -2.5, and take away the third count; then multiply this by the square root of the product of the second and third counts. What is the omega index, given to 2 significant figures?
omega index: -37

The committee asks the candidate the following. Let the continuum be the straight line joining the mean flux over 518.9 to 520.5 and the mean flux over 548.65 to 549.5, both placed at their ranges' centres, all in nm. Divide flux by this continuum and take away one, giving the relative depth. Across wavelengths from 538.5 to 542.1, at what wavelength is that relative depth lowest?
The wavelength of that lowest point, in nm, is 539.688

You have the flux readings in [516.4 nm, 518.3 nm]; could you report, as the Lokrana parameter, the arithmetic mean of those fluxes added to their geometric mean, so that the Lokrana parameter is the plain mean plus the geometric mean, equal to 16.6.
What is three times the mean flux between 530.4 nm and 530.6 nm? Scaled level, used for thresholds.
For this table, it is 34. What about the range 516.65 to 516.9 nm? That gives 24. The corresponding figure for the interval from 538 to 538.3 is 29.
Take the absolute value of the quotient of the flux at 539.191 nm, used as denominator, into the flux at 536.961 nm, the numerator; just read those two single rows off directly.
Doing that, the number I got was 0.81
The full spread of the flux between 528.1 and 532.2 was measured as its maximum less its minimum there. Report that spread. 4.5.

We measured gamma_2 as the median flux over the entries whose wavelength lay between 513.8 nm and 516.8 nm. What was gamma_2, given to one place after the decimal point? 9.4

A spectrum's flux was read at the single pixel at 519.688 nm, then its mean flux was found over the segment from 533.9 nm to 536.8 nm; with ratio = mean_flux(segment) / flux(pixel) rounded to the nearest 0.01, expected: 1.33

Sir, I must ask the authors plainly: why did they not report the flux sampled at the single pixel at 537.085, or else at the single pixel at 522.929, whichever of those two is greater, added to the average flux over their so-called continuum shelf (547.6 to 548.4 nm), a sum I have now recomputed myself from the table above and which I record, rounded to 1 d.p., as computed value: 20.7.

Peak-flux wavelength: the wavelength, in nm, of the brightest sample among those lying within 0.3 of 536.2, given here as 535.973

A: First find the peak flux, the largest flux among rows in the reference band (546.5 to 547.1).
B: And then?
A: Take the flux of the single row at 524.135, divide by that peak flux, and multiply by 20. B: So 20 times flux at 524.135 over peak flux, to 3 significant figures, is 19.4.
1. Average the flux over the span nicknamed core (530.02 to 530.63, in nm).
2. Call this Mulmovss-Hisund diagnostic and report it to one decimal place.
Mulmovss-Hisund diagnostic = 9.8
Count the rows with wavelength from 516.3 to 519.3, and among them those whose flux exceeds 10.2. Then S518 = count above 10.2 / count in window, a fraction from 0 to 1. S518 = 0.08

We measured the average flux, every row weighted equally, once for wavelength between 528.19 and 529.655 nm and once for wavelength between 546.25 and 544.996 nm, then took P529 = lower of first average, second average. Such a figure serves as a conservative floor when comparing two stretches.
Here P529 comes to 10.2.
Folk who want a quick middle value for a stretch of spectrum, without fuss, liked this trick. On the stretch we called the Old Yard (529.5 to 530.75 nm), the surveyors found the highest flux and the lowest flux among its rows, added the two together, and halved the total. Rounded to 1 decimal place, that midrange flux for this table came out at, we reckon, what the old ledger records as 9.6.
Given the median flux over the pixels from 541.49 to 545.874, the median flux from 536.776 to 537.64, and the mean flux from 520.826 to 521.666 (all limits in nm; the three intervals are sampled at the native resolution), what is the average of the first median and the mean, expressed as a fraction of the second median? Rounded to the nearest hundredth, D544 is 0.89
